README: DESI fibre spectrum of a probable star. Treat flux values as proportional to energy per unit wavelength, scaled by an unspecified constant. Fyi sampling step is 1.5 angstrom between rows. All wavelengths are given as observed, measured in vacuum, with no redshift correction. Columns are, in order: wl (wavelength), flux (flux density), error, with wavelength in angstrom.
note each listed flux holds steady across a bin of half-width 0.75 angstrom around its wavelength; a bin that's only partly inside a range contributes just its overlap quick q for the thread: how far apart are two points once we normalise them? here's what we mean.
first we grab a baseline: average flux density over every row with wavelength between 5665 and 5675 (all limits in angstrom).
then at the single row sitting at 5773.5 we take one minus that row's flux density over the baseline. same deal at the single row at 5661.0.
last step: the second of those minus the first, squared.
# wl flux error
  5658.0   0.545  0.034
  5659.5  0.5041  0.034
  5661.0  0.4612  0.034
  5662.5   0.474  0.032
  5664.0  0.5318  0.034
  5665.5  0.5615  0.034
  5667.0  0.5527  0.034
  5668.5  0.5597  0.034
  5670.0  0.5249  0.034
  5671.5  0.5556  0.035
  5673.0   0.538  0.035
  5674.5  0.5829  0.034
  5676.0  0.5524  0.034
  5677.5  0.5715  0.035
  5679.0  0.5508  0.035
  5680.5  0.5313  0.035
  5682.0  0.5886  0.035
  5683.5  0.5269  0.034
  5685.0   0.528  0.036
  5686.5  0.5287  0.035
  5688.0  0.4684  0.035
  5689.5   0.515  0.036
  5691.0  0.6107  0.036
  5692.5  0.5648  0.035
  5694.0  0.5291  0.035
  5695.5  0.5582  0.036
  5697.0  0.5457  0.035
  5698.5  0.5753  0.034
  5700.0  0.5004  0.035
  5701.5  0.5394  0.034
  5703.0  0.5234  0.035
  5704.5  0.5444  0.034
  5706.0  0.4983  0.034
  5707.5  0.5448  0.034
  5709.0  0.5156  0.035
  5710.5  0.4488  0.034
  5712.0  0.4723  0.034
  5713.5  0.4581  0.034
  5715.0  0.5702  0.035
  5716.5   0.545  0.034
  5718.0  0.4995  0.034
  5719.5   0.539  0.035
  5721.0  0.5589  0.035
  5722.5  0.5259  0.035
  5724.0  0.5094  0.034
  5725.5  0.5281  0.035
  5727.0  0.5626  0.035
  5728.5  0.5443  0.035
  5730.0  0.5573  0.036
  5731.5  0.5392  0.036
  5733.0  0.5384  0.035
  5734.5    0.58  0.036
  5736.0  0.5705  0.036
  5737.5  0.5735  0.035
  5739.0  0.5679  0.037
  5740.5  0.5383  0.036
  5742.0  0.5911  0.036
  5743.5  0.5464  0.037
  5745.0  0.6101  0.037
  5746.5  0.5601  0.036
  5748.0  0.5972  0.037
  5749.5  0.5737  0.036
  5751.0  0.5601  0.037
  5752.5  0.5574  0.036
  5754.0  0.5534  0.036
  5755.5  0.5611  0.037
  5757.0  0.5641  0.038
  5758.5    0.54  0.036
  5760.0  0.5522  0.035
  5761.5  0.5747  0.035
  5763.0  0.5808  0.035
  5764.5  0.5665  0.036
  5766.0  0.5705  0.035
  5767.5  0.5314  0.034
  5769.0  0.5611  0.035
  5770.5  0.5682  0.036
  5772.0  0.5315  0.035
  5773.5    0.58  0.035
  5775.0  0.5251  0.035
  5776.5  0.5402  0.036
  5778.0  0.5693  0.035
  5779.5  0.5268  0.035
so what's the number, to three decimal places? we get 0.046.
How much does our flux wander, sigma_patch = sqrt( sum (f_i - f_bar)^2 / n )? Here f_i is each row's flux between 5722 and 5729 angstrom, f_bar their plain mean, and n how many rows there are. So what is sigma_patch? 0.0181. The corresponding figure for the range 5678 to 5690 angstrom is 0.0314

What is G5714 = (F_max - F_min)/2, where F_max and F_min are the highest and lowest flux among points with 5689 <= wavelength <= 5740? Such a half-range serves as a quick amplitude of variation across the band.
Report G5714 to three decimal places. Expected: 0.081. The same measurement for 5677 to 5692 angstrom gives 0.071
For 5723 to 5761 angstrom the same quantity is 0.050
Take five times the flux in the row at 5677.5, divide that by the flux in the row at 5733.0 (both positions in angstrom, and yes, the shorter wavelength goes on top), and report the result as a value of 5.31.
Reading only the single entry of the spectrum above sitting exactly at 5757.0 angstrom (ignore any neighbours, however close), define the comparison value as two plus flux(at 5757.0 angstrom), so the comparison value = 2.56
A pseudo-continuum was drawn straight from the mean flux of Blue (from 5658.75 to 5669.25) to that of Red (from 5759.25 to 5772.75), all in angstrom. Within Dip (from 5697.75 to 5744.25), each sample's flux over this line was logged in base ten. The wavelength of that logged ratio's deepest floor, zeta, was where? 5710.5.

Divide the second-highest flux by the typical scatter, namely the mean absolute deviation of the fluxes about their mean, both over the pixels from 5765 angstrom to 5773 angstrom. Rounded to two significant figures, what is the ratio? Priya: 34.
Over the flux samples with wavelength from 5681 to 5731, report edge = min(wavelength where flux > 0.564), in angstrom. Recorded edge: 5682.0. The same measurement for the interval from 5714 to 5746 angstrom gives 5715.0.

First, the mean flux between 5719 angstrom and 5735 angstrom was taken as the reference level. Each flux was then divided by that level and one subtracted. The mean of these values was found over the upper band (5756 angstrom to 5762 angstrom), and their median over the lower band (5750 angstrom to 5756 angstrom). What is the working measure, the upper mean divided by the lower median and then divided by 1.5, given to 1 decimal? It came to 0.6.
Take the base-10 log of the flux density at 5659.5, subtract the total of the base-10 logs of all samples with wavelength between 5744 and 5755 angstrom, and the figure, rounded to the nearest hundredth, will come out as 1.40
